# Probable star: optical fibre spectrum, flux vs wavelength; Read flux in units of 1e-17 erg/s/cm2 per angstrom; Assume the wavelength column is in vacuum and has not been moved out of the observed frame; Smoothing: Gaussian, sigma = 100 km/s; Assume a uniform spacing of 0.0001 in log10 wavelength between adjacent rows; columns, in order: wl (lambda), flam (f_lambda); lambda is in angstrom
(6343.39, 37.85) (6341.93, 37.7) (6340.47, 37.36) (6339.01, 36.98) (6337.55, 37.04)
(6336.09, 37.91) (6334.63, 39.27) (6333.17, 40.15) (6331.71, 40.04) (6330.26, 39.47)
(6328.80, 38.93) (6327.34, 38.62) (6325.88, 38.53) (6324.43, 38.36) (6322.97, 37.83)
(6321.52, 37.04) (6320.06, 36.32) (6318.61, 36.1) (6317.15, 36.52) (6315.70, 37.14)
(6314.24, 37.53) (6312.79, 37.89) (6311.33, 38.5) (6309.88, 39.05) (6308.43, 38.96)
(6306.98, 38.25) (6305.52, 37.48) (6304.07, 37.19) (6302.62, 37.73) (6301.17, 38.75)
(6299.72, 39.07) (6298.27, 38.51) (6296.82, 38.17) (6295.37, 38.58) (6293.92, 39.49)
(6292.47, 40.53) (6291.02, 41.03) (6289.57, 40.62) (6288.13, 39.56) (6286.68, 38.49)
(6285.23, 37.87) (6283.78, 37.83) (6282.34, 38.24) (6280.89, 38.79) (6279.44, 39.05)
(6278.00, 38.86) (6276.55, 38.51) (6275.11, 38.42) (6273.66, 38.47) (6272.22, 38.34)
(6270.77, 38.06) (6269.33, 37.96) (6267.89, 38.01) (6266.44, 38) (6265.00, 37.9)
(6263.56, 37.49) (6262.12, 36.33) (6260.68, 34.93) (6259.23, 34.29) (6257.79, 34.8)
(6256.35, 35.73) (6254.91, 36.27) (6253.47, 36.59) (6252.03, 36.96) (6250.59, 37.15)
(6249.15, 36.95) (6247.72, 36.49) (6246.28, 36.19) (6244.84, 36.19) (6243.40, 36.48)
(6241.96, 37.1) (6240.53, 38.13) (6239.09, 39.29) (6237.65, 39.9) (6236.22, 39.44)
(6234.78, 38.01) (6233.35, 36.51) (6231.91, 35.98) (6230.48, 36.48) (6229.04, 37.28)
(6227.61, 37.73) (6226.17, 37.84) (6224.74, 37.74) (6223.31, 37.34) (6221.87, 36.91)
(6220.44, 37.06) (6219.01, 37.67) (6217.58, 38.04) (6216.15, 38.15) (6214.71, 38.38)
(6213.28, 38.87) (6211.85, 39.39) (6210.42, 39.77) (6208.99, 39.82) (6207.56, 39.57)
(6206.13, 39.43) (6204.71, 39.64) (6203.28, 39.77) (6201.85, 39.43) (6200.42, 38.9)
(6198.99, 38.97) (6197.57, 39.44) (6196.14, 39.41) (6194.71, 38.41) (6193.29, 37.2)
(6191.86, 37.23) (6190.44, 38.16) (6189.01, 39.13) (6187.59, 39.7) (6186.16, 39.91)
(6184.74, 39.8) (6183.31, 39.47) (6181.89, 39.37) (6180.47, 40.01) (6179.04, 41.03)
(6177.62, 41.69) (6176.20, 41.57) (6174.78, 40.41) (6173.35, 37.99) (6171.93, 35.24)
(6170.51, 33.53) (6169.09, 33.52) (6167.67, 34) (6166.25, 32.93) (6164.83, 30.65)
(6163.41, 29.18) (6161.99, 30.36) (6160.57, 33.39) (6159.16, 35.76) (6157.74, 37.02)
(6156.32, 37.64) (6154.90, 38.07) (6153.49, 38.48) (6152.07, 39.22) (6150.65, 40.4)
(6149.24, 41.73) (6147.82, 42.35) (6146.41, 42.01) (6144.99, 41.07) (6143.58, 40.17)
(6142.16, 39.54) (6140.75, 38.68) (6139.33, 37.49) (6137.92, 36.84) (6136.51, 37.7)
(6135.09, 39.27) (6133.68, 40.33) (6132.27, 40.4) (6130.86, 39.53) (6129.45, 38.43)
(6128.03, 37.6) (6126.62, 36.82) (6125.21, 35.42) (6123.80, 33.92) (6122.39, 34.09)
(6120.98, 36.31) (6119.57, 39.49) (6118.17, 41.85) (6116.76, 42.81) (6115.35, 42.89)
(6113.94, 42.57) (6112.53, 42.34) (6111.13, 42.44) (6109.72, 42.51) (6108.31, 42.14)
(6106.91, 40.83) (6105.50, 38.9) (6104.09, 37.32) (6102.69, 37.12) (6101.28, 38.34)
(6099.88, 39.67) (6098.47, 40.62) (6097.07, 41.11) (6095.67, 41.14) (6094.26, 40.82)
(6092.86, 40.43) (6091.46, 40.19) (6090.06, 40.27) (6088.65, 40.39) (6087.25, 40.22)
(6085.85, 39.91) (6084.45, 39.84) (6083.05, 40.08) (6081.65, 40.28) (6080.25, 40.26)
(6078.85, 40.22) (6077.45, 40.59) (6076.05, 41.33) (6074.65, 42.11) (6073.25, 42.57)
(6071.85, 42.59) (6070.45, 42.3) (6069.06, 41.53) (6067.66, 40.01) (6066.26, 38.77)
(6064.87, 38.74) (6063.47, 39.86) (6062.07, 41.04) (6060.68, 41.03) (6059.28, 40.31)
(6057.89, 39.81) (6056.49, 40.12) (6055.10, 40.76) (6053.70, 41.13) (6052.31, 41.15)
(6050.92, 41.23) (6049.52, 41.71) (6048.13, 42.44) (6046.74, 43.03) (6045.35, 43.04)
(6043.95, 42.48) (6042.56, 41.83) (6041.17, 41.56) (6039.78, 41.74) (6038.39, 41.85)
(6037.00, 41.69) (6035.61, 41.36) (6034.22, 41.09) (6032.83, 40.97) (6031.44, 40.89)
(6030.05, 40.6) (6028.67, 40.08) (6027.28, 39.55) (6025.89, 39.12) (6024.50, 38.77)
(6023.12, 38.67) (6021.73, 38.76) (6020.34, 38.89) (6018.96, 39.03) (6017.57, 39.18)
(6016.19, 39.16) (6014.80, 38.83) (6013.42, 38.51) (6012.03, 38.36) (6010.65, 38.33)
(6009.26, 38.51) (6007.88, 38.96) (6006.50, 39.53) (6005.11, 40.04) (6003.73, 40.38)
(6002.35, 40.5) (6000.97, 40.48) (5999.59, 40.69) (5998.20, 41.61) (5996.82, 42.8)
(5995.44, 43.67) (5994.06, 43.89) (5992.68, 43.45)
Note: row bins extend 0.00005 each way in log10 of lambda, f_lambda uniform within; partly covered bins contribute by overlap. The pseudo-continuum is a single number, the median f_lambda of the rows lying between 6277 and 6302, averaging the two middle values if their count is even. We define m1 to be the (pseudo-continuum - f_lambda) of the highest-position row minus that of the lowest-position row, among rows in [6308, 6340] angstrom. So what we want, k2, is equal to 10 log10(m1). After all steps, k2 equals 3.0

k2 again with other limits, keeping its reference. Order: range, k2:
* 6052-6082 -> -0.6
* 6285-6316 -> -1.4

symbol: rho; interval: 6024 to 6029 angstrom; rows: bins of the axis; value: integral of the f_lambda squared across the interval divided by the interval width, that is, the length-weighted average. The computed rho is 1547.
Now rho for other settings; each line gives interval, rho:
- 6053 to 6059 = 1637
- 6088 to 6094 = 1629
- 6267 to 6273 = 1451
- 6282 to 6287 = 1449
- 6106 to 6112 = 1756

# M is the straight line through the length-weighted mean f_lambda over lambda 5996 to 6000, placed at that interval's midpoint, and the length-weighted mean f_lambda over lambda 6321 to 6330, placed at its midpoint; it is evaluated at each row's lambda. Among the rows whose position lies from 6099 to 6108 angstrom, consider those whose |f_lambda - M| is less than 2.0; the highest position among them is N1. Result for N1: 6106.91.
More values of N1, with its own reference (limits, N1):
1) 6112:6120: 6119.57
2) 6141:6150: 6149.24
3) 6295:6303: 6302.62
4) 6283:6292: 6289.57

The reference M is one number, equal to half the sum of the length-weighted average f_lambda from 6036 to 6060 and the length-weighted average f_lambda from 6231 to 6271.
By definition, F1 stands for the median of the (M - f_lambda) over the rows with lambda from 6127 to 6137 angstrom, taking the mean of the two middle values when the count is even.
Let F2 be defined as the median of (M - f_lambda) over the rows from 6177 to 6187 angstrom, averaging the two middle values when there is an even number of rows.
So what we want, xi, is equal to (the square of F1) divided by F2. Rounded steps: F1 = 0.0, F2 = -0.6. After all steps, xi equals 0.0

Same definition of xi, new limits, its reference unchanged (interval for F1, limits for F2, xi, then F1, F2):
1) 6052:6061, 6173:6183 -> -1.9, -1.5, -1.1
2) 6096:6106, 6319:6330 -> 0.2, 0.4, 0.9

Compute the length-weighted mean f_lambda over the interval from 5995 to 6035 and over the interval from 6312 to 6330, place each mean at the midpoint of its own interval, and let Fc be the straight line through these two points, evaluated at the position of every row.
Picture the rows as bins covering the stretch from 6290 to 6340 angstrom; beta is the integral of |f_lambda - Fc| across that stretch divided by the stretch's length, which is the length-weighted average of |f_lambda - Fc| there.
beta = 1.1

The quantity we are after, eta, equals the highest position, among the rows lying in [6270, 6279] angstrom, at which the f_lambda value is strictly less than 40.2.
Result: 6278.00 angstrom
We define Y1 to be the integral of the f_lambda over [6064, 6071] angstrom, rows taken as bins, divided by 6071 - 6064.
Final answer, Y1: 40.2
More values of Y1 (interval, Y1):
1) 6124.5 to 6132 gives 37.7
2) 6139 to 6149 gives 40.3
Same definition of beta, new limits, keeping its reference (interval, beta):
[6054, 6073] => 1.3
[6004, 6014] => 1.0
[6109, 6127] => 3.3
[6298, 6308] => 0.6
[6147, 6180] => 3.5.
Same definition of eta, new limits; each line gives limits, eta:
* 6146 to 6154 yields 6153.49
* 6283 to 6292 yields 6288.13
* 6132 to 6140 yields 6139.33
